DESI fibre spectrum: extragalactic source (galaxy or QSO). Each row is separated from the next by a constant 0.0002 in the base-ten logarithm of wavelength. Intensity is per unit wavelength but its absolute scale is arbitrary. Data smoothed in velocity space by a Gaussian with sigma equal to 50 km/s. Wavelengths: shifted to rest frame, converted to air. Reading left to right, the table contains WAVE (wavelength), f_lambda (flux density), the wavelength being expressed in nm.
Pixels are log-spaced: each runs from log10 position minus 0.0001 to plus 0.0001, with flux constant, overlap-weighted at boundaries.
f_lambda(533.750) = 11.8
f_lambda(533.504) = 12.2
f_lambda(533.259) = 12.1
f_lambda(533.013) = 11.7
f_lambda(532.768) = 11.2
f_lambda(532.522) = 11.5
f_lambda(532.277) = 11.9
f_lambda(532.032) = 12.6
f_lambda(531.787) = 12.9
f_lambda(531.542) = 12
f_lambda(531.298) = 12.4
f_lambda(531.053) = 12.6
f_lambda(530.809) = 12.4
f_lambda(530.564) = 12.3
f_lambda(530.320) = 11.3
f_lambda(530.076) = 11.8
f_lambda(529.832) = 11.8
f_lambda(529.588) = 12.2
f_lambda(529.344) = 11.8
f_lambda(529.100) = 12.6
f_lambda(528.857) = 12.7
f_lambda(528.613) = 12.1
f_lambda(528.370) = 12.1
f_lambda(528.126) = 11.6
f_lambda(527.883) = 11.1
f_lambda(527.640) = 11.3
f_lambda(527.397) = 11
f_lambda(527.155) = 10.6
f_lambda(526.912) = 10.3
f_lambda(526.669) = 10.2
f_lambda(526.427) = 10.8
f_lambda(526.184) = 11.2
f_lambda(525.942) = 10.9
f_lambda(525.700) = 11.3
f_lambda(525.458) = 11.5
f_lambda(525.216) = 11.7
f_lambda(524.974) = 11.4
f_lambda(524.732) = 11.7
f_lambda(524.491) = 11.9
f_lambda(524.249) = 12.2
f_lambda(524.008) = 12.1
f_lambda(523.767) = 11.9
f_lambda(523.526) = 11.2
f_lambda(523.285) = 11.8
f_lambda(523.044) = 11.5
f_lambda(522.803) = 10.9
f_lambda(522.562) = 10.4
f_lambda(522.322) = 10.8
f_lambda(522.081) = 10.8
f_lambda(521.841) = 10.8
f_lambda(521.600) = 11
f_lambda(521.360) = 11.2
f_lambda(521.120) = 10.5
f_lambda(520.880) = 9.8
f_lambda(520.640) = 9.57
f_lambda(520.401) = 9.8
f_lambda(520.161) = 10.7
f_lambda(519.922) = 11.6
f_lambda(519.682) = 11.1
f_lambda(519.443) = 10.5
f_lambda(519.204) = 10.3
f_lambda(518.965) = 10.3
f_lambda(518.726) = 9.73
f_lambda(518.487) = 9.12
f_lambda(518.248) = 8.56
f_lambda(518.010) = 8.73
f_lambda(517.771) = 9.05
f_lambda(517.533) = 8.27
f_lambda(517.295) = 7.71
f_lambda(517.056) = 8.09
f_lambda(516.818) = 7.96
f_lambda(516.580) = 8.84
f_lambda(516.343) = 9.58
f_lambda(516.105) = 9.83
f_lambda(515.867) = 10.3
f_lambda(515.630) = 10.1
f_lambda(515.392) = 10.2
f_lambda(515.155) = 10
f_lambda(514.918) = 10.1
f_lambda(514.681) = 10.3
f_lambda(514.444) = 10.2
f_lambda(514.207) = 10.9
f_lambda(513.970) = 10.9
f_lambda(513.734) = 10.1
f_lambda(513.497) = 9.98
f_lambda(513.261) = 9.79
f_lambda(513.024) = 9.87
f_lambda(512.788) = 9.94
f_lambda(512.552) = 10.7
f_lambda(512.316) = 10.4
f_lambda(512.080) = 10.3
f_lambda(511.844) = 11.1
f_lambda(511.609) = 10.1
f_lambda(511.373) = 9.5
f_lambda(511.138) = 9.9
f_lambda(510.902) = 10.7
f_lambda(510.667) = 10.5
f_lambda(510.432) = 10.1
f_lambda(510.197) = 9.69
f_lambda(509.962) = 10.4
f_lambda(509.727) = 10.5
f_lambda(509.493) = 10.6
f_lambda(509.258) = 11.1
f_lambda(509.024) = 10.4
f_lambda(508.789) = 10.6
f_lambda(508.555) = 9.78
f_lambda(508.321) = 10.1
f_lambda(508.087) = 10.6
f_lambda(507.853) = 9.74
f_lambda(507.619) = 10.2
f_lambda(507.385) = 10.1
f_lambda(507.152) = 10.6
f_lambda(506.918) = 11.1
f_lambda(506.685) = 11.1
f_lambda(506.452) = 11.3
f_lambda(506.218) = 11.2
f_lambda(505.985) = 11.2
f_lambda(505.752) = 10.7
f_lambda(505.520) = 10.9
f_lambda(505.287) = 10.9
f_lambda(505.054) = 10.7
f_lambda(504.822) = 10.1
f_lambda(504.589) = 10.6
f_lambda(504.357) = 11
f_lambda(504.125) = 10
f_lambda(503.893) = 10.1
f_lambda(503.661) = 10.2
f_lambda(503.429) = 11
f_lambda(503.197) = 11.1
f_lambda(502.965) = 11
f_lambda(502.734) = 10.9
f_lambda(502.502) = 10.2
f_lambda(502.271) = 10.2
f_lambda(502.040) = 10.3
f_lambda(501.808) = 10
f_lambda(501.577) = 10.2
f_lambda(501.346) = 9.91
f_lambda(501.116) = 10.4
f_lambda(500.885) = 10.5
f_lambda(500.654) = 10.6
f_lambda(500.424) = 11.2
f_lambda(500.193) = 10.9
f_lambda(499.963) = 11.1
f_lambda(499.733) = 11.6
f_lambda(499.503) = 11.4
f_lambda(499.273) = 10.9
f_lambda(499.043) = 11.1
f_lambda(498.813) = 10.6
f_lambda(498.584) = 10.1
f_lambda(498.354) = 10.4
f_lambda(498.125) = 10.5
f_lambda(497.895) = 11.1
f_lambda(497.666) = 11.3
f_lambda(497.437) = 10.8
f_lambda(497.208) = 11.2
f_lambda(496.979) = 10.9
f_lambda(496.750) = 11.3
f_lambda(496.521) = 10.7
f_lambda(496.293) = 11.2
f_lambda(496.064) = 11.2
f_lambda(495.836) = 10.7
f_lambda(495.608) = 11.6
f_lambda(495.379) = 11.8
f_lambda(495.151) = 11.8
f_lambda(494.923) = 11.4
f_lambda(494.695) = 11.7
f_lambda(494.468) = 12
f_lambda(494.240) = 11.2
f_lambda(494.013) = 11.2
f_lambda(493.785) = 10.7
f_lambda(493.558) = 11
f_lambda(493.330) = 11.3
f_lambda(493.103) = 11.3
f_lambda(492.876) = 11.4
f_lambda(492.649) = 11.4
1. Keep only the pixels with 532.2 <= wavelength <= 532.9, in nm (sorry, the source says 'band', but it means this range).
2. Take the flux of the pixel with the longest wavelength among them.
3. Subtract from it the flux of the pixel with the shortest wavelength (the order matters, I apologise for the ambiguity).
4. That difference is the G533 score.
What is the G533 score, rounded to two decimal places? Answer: -0.70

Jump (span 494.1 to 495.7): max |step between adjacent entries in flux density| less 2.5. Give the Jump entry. -1.70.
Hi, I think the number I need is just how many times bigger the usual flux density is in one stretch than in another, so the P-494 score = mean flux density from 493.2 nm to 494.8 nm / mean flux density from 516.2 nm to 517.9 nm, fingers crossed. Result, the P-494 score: 1.33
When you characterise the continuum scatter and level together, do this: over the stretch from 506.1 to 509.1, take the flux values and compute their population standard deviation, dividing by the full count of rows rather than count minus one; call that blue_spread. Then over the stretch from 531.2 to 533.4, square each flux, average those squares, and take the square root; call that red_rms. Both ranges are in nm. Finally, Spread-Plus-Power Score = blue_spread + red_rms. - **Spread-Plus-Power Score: 12.6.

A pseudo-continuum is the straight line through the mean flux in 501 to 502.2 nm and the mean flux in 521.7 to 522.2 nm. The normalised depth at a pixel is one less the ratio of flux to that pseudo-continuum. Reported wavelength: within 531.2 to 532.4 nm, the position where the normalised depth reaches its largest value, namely 532.277 nm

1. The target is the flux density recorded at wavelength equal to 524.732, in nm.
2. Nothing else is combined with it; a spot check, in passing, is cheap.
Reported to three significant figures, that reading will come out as 11.7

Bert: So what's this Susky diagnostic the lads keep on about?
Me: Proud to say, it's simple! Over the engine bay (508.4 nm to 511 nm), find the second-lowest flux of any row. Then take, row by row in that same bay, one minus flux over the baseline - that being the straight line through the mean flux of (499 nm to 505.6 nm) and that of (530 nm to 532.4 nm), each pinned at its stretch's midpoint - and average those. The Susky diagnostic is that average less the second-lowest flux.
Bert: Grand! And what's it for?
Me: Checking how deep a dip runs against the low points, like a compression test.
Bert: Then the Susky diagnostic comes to -9.7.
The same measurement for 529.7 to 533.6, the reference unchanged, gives -11.3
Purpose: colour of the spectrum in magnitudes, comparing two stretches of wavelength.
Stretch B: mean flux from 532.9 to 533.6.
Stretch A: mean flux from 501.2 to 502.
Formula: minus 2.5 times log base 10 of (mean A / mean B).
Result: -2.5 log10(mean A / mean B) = 0.19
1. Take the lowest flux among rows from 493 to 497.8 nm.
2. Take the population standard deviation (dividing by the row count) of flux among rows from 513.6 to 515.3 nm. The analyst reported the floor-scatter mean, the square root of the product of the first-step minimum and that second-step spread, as 1.9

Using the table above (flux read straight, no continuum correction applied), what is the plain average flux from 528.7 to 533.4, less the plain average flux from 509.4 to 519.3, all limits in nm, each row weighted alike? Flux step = 2.3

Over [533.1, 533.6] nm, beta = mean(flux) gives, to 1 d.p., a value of 12.1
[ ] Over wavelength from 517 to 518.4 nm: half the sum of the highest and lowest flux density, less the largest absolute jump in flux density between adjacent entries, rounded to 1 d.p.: 7.6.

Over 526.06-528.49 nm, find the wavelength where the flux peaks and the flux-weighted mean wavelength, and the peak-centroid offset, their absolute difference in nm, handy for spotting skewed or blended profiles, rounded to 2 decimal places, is 1.07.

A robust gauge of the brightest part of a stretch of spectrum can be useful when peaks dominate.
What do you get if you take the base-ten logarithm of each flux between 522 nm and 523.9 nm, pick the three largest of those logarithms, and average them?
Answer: 1.07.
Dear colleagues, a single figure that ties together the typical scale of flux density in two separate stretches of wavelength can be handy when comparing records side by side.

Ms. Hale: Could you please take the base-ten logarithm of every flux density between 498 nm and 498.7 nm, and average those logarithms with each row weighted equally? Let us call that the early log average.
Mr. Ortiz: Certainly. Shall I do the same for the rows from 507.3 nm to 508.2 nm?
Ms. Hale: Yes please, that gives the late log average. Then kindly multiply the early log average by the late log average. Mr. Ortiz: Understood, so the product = 1.02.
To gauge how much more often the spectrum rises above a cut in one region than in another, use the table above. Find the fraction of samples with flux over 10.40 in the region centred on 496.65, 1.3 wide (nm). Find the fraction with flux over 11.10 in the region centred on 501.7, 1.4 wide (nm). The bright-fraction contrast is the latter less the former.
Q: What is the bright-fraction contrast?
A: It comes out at -1.0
